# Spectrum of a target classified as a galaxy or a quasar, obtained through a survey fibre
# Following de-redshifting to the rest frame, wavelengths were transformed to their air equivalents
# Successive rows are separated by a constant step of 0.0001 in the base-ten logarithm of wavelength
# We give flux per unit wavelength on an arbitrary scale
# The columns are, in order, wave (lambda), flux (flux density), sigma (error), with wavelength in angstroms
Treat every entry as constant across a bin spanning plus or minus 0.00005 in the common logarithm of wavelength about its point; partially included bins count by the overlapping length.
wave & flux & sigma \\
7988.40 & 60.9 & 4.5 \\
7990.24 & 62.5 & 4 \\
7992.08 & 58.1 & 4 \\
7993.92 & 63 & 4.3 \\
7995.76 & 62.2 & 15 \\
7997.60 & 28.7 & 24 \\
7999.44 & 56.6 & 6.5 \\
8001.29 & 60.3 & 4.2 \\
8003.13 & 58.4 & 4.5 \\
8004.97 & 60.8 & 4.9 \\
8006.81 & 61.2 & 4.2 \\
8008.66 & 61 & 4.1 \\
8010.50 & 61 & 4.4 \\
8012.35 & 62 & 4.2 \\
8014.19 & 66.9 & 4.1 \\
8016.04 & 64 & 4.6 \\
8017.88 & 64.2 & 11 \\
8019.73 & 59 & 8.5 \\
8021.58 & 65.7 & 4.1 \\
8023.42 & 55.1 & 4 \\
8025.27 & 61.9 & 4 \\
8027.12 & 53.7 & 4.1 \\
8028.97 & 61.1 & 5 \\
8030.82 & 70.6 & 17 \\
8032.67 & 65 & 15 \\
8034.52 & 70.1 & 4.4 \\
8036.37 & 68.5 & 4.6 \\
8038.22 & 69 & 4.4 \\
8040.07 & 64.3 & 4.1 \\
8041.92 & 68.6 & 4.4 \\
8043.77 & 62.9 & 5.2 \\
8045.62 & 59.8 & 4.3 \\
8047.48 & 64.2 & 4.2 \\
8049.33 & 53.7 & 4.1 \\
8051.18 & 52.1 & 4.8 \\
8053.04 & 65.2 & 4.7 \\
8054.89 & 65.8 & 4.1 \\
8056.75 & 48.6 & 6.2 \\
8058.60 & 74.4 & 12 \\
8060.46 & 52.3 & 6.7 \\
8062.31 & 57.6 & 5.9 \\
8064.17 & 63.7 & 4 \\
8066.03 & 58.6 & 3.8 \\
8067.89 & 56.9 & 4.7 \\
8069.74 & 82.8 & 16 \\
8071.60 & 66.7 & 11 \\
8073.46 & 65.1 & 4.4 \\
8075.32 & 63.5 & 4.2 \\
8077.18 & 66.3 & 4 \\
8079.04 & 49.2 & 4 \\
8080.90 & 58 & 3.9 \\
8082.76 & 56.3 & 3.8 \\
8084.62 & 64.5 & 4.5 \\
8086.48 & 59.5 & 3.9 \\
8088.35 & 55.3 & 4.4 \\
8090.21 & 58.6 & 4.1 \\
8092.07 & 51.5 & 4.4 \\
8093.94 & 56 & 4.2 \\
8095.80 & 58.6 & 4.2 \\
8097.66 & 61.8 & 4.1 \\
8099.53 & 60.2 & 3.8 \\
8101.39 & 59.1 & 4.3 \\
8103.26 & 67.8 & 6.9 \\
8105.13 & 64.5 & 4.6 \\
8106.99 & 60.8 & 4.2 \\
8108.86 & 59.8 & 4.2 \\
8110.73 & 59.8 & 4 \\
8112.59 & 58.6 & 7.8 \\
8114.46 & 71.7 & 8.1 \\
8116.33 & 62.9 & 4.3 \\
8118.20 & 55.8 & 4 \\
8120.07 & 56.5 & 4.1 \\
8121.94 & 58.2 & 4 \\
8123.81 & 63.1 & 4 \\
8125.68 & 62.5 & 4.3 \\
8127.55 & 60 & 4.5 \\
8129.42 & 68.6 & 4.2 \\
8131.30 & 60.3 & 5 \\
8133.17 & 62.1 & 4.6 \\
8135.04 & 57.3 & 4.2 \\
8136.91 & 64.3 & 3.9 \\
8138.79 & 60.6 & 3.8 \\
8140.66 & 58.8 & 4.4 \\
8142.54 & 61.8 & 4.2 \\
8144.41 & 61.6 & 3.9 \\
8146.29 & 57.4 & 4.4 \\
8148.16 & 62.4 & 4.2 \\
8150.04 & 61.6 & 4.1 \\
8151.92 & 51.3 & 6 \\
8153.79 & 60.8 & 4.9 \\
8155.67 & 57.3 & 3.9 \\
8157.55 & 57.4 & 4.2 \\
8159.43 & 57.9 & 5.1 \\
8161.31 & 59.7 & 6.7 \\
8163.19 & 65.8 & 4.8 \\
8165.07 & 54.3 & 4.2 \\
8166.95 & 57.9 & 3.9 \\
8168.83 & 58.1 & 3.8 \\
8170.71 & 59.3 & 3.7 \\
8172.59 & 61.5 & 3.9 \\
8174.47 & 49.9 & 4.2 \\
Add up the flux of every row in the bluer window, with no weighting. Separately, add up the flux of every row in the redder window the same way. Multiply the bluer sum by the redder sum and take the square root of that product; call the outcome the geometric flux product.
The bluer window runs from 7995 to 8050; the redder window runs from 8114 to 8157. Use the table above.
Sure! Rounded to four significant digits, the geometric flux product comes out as 1603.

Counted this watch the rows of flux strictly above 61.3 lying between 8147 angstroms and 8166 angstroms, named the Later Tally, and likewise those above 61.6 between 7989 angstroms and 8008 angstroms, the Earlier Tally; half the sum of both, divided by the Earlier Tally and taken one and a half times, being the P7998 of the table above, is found 1.50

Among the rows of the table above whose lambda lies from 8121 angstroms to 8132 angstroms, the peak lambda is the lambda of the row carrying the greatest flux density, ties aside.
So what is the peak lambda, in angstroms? 8129.42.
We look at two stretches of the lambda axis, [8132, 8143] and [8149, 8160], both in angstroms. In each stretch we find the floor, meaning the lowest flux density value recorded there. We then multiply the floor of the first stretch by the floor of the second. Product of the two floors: 2939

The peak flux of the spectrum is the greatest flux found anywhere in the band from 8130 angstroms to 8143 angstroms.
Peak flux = 64.3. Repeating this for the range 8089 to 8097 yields 58.6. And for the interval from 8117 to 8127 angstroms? 63.1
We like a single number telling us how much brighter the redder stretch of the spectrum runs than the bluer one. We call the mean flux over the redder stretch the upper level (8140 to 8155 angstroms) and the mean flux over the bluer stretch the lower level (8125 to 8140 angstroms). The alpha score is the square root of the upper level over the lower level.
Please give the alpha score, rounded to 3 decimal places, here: 0.980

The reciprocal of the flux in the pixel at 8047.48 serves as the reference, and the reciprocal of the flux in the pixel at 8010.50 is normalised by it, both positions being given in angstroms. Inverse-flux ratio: 1.05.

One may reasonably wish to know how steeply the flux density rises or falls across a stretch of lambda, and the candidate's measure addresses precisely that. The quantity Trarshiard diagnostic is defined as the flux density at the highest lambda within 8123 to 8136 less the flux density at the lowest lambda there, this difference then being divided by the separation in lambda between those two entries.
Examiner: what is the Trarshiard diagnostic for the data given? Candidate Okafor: -0.5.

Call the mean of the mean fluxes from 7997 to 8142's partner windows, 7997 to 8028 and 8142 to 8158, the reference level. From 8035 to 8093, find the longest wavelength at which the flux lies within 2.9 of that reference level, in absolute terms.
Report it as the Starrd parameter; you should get 8090.21 angstroms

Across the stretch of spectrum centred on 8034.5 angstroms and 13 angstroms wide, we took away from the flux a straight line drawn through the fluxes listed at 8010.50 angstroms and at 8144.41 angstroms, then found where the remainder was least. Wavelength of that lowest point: 8028.97 angstroms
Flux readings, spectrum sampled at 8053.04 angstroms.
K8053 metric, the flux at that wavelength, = 65.2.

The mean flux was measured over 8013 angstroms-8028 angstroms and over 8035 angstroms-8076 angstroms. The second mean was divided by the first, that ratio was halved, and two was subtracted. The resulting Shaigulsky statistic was -1.49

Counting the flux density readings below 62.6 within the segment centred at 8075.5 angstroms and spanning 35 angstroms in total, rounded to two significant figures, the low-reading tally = 11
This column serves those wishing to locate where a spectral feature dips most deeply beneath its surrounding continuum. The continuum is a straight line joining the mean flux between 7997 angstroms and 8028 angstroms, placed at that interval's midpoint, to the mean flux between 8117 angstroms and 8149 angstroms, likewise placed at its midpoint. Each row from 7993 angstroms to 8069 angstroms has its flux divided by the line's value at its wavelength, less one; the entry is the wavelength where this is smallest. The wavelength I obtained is 7997.60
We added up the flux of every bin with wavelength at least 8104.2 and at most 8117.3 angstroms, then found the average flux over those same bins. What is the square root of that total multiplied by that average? 166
